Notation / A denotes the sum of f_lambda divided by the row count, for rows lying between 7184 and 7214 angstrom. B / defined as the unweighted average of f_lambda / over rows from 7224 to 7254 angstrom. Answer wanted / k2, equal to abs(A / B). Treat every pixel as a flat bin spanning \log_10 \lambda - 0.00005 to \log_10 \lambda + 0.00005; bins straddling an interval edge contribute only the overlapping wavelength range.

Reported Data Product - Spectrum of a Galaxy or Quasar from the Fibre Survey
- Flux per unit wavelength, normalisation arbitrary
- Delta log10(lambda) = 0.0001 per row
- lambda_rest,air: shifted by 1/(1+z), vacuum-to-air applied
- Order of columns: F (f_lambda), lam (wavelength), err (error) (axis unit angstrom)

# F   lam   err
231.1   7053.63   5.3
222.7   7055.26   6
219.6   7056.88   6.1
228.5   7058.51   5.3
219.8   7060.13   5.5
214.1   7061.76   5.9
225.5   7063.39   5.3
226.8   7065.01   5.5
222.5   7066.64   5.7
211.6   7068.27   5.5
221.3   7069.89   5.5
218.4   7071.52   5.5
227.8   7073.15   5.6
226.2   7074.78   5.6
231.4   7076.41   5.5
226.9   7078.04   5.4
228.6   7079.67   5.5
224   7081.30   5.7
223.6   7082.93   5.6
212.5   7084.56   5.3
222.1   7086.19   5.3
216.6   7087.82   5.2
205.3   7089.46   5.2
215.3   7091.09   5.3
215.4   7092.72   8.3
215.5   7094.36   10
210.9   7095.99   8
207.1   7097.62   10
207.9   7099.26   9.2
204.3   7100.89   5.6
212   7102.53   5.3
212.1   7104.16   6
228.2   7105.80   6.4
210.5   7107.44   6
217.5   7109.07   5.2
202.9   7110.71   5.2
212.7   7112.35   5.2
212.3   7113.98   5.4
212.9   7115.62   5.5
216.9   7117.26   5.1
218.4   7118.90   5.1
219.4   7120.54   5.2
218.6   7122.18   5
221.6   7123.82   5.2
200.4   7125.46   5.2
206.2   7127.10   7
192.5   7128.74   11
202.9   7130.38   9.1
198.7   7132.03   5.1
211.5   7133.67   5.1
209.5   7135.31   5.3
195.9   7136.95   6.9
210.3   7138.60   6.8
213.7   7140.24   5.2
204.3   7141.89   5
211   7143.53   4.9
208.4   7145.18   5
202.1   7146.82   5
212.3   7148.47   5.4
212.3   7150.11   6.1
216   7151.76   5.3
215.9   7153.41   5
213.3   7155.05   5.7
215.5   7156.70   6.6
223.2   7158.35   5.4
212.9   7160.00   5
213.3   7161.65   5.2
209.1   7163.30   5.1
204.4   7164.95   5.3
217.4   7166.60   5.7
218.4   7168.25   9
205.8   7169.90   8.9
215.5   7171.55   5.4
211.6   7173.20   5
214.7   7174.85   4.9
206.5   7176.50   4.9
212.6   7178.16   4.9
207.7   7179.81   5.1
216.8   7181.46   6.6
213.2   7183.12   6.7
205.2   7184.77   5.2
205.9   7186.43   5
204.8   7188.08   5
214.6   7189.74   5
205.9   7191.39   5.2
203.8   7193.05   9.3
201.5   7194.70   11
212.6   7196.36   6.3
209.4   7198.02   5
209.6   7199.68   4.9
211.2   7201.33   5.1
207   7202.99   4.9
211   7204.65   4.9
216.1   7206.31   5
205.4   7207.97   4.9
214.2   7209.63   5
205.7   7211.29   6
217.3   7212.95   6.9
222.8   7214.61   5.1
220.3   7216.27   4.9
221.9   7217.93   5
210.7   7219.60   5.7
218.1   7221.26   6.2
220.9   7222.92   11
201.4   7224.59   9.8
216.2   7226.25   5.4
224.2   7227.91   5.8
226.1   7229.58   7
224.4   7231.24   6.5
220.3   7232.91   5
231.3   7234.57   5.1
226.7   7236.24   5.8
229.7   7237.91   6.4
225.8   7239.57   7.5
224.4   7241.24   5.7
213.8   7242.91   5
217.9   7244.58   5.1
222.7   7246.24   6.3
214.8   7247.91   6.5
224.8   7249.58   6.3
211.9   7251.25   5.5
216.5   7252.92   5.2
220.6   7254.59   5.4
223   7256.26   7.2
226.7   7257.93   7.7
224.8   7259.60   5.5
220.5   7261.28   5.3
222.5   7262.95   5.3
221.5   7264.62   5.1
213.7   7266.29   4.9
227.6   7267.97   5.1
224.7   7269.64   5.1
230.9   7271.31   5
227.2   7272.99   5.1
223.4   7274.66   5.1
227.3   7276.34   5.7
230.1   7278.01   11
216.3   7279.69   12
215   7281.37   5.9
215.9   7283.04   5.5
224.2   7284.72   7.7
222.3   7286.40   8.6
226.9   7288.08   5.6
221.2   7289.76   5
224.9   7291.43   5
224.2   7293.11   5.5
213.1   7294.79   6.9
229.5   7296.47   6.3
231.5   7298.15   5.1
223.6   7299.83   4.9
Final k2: 0.95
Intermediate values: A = 209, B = 221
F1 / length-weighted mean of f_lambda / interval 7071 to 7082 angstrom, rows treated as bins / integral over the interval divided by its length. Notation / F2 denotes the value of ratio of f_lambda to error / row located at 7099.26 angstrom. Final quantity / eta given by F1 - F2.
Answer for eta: 204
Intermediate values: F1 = 226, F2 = 23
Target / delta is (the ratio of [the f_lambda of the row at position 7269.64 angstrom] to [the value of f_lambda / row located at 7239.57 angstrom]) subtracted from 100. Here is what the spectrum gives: 99.0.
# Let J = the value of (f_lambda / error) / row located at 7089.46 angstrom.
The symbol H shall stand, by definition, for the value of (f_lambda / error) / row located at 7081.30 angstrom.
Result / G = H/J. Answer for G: 1.00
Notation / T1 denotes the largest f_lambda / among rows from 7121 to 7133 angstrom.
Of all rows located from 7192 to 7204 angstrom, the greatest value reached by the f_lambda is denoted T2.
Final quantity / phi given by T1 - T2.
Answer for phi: 9.0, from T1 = 221.6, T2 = 212.6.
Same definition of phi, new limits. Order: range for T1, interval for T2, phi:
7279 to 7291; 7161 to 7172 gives 8.5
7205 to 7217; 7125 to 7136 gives 11.3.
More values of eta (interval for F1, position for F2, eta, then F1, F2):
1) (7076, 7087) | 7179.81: 183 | 224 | 41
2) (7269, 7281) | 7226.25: 185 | 225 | 40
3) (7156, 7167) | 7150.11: 179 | 213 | 35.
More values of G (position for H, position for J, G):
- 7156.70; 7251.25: 0.85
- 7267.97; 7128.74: 2.55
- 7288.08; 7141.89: 0.99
